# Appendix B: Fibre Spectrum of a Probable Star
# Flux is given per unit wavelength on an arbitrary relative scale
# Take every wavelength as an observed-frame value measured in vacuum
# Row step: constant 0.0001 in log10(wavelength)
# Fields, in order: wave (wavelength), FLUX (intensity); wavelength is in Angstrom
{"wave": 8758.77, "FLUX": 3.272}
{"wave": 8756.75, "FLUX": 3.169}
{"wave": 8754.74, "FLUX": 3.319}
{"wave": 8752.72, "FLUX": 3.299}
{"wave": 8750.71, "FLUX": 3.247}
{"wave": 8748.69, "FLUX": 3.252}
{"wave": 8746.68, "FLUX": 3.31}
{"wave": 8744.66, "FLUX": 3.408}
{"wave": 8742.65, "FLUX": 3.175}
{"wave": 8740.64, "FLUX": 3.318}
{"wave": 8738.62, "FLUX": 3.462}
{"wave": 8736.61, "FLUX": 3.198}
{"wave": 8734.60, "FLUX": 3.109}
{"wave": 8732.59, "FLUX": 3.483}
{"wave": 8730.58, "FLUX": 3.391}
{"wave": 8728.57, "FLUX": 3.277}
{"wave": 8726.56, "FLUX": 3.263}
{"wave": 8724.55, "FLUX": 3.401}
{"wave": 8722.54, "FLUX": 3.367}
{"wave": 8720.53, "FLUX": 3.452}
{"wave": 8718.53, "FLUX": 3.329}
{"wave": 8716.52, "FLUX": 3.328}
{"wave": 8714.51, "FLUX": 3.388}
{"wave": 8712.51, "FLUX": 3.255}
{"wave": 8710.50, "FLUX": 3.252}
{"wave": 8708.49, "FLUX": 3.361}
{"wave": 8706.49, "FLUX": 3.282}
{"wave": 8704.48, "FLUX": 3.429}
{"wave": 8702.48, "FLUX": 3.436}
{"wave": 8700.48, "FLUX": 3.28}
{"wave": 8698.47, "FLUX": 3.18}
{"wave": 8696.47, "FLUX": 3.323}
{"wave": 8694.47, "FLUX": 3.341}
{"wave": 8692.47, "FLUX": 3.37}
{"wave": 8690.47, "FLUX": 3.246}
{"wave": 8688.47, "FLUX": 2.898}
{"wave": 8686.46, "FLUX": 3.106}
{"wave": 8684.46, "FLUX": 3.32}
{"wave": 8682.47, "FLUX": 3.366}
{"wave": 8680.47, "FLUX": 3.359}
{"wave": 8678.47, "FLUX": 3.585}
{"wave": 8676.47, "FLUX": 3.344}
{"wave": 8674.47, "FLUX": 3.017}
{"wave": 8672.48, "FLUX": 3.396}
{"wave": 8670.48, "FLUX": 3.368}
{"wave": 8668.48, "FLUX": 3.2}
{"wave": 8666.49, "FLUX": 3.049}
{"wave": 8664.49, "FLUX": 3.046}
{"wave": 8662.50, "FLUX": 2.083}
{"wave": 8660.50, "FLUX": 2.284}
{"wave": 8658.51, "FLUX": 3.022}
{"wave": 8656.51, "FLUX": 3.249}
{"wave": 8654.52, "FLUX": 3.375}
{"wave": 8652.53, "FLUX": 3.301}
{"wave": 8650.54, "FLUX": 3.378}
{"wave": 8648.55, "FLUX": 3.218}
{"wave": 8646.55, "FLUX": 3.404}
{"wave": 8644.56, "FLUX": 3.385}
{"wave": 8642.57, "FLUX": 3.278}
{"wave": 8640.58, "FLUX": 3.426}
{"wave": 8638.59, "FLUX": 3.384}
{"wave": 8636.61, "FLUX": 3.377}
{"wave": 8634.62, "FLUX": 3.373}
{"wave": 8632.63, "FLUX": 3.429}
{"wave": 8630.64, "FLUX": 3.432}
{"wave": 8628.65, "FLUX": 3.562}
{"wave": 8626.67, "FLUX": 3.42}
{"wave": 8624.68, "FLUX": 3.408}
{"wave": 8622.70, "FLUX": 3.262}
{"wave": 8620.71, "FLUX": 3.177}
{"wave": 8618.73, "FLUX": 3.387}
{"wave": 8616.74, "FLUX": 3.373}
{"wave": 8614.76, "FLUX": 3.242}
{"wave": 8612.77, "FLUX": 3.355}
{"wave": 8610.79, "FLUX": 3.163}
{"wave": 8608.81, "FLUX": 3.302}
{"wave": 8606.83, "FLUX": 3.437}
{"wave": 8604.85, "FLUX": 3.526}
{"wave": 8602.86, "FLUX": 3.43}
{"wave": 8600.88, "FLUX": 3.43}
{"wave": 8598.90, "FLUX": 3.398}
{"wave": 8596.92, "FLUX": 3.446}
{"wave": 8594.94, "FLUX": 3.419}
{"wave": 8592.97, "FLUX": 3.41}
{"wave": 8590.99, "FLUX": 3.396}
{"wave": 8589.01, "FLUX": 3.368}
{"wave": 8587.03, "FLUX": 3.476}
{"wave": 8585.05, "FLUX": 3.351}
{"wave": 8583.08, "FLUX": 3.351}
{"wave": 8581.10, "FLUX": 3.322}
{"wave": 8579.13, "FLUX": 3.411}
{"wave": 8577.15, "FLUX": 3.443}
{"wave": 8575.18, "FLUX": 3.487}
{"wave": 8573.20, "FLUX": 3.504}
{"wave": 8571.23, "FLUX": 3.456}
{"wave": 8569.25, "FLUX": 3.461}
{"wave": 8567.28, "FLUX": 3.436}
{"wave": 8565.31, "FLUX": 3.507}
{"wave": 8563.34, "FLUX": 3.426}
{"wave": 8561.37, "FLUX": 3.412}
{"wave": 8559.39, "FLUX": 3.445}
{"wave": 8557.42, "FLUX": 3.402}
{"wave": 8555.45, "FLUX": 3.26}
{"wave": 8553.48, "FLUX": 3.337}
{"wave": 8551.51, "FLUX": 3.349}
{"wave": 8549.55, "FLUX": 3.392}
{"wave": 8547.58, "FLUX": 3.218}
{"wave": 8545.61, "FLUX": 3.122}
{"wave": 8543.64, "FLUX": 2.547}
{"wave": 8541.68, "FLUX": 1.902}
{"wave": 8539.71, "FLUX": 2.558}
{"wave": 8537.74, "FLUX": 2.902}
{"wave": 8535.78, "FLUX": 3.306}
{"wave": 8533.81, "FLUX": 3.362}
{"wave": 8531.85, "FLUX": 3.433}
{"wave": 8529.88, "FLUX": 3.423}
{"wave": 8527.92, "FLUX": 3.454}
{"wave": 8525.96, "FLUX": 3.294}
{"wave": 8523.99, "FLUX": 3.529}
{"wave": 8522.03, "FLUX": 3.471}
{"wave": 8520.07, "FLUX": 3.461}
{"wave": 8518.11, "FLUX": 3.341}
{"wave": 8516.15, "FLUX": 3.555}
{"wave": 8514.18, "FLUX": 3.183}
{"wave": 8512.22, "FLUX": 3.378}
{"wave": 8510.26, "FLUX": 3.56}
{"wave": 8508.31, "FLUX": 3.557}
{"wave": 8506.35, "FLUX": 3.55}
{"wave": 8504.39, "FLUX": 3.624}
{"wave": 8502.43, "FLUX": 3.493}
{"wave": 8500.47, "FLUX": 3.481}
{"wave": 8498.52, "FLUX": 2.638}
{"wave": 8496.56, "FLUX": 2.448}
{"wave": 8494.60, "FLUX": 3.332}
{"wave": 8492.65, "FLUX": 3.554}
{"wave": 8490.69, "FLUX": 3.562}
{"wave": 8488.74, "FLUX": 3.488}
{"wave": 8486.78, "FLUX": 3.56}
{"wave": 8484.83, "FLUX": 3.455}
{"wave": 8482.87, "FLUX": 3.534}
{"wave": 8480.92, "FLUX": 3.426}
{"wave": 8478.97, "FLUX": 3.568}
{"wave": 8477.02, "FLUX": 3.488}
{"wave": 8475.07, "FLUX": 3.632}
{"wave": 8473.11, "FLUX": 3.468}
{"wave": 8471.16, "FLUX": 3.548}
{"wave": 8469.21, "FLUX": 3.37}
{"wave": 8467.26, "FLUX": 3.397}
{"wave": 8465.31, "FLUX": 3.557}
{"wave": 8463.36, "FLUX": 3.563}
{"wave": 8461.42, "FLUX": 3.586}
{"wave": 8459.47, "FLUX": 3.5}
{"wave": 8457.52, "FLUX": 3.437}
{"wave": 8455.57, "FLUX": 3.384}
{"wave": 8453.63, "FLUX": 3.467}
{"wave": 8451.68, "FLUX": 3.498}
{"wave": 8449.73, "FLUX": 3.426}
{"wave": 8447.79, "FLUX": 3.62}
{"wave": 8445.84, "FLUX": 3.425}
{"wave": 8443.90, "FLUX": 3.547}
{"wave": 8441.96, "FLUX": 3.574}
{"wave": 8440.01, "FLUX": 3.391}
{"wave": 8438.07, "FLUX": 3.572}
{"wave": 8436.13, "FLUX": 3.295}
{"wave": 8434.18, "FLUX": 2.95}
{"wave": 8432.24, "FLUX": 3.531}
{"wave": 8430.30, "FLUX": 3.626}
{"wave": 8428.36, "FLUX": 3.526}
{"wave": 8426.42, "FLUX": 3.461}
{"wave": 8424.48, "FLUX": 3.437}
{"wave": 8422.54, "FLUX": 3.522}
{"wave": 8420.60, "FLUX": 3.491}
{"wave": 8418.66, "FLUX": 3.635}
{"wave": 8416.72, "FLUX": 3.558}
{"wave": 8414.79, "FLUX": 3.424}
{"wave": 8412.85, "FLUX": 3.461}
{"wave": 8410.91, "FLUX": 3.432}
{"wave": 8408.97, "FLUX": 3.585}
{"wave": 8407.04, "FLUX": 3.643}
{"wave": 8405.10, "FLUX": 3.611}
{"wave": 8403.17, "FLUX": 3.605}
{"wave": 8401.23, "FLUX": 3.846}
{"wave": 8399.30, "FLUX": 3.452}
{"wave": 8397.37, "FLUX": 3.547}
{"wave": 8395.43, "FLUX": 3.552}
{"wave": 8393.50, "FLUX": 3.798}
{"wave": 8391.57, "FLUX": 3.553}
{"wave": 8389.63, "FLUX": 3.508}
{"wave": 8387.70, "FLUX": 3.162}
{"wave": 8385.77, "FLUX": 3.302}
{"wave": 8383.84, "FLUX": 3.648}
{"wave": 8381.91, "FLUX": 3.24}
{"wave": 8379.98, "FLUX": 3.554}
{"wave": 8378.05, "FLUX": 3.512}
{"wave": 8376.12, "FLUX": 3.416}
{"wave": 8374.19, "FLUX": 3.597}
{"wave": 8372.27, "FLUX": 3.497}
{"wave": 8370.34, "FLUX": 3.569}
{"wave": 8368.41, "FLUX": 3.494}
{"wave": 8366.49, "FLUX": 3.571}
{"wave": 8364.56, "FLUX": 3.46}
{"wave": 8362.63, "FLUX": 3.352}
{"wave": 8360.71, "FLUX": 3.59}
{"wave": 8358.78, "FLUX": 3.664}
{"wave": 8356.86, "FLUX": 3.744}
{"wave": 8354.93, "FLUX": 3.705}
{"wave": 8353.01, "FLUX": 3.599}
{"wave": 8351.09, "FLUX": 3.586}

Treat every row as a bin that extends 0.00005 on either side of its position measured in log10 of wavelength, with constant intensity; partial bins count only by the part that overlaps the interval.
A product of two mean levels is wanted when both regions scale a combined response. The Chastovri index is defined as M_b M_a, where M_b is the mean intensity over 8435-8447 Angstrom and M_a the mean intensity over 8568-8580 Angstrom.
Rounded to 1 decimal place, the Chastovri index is 12.0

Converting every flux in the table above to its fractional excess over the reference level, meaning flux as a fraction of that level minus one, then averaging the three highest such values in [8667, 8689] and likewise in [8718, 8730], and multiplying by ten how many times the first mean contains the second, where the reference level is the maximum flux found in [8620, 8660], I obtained 7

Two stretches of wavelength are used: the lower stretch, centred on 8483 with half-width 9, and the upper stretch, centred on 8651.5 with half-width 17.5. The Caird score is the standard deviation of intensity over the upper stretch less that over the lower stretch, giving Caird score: 0.31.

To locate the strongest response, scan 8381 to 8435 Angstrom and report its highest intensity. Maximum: 3.846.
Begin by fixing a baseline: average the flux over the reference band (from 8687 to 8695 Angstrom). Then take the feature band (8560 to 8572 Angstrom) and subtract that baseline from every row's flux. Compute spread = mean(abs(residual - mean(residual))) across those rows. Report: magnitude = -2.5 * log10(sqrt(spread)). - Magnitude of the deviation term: 2.0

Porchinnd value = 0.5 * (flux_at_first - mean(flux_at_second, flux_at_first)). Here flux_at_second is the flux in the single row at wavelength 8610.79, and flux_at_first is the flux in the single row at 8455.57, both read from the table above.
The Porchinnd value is 0.06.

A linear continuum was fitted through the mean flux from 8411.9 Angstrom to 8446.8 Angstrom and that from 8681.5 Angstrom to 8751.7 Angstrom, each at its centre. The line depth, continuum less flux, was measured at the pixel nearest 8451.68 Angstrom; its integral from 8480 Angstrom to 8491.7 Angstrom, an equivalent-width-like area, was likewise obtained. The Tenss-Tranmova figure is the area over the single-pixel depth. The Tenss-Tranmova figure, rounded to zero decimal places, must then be 19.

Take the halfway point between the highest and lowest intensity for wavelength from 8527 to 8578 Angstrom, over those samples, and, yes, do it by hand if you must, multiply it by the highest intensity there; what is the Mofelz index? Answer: 9.5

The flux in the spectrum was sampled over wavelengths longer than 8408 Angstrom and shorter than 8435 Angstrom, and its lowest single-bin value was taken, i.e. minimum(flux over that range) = 2.95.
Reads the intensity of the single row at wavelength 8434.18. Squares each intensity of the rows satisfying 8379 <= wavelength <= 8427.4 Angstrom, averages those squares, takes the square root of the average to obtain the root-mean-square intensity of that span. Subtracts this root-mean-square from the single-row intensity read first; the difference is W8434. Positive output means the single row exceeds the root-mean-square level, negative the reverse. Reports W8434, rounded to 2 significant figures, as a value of -0.57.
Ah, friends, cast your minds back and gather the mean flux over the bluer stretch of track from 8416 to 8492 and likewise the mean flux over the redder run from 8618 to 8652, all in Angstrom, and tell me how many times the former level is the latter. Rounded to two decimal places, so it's 1.04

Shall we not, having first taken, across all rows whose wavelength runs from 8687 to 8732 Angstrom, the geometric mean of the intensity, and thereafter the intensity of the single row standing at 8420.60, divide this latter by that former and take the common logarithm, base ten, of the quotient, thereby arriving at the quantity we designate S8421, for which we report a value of 0.023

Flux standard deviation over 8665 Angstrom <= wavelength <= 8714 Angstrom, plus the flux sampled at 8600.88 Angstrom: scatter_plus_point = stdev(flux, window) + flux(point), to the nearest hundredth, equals 3.58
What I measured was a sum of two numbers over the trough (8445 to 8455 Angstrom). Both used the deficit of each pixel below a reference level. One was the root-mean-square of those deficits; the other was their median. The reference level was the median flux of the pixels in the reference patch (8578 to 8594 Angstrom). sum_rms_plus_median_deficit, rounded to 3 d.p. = 0.042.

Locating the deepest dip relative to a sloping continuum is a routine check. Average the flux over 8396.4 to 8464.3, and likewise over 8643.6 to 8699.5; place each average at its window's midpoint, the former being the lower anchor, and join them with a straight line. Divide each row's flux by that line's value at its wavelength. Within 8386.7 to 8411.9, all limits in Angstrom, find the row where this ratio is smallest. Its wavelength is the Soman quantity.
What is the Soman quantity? 8387.70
